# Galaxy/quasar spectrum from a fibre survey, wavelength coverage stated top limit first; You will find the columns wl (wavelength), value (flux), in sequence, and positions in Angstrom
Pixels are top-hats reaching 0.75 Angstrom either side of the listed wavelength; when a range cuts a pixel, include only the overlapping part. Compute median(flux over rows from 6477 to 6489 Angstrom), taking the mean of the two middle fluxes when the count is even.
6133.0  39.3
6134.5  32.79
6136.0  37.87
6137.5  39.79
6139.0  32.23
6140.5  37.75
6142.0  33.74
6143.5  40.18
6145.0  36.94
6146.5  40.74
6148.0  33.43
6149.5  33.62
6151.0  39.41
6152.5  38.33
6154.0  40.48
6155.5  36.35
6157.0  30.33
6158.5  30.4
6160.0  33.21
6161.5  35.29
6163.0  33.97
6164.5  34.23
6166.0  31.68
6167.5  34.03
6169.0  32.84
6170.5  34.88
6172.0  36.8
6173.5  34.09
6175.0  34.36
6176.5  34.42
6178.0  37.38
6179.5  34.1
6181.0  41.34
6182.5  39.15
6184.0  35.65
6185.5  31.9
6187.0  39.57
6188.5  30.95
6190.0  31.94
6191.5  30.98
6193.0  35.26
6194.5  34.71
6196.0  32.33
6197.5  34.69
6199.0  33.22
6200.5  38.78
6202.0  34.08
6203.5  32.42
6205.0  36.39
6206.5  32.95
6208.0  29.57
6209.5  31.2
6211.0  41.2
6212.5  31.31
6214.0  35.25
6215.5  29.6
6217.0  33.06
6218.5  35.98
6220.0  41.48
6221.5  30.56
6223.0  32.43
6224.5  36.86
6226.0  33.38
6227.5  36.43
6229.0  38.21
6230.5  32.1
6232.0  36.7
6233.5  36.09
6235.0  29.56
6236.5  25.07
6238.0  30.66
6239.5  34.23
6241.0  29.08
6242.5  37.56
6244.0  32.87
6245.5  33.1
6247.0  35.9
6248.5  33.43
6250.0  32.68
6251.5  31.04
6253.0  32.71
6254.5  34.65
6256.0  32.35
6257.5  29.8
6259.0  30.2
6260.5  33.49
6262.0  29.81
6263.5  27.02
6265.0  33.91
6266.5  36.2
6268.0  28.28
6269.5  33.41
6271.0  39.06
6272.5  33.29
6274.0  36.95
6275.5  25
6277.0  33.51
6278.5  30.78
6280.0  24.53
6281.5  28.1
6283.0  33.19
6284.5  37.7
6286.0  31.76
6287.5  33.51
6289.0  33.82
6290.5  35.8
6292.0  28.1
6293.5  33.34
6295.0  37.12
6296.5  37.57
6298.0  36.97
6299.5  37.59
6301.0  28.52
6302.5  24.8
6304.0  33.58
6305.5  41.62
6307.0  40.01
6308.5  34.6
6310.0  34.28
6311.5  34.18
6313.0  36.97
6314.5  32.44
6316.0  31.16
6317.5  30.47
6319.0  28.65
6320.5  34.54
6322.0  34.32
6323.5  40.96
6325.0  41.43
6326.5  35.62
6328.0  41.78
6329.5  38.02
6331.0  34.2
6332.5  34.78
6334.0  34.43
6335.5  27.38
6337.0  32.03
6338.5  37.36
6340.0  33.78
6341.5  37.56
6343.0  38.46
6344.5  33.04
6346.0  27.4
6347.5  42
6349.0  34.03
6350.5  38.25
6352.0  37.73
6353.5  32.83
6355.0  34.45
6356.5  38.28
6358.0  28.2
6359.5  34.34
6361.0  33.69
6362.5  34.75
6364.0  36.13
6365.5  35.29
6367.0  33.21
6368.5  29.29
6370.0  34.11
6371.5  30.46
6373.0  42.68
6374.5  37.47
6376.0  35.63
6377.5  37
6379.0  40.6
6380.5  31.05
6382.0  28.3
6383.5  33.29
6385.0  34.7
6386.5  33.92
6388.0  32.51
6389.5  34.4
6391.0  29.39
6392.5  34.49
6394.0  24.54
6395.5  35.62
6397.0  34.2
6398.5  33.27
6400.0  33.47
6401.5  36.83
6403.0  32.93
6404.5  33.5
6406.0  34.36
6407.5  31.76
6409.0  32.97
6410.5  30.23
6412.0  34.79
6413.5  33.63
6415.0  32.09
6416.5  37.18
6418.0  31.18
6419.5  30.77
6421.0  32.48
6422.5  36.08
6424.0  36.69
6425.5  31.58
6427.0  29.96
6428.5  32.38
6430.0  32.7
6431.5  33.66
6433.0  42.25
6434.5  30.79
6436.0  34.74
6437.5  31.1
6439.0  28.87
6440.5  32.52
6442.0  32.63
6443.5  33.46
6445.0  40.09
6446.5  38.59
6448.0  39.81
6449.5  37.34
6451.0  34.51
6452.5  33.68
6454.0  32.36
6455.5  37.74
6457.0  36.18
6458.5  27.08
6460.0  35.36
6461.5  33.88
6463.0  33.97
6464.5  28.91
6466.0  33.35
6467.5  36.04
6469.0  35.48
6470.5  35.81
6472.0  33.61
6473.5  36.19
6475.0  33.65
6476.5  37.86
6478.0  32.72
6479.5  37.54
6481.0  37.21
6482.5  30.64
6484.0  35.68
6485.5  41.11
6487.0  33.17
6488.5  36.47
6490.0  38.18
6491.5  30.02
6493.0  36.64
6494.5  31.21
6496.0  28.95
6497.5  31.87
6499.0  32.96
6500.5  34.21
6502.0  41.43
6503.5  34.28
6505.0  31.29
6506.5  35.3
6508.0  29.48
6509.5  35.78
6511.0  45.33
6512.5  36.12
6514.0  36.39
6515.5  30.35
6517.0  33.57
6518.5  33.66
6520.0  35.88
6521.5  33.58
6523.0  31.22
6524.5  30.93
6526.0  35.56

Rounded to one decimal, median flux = 36.1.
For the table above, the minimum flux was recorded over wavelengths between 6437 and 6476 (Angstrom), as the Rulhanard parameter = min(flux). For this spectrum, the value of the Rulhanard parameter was 27.08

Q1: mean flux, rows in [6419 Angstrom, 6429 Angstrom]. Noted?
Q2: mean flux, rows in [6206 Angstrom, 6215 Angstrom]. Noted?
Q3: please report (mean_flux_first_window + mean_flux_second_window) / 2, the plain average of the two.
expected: 33.2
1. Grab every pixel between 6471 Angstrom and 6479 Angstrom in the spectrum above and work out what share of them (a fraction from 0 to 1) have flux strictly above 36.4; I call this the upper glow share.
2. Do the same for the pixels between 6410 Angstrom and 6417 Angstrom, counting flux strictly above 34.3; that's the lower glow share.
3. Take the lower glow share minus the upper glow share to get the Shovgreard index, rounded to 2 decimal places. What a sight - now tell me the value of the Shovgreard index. 0.20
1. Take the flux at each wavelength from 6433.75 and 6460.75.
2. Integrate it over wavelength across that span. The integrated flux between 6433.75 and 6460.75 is 925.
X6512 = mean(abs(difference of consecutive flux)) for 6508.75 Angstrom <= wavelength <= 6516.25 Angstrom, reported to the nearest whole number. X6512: 6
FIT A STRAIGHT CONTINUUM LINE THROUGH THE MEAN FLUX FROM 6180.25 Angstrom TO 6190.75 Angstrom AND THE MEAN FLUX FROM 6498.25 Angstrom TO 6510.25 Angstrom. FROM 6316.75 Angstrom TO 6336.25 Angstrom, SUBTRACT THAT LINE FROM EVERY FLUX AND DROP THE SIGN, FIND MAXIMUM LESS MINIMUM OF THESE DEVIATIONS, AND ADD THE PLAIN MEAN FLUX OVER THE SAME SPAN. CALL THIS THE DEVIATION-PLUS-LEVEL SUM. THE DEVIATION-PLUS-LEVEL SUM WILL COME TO 42.5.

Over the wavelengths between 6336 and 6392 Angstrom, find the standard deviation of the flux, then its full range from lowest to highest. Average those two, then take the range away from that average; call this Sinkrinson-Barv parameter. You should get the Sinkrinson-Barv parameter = -5.8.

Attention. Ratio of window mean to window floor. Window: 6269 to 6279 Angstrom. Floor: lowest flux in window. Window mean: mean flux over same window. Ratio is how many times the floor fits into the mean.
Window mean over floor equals 1.33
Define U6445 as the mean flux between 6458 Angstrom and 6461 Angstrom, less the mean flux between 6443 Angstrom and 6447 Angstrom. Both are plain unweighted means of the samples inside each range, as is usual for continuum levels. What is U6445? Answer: -6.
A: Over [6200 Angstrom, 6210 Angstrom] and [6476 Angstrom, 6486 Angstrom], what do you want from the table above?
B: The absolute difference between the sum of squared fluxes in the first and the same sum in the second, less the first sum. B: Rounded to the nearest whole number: -6749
